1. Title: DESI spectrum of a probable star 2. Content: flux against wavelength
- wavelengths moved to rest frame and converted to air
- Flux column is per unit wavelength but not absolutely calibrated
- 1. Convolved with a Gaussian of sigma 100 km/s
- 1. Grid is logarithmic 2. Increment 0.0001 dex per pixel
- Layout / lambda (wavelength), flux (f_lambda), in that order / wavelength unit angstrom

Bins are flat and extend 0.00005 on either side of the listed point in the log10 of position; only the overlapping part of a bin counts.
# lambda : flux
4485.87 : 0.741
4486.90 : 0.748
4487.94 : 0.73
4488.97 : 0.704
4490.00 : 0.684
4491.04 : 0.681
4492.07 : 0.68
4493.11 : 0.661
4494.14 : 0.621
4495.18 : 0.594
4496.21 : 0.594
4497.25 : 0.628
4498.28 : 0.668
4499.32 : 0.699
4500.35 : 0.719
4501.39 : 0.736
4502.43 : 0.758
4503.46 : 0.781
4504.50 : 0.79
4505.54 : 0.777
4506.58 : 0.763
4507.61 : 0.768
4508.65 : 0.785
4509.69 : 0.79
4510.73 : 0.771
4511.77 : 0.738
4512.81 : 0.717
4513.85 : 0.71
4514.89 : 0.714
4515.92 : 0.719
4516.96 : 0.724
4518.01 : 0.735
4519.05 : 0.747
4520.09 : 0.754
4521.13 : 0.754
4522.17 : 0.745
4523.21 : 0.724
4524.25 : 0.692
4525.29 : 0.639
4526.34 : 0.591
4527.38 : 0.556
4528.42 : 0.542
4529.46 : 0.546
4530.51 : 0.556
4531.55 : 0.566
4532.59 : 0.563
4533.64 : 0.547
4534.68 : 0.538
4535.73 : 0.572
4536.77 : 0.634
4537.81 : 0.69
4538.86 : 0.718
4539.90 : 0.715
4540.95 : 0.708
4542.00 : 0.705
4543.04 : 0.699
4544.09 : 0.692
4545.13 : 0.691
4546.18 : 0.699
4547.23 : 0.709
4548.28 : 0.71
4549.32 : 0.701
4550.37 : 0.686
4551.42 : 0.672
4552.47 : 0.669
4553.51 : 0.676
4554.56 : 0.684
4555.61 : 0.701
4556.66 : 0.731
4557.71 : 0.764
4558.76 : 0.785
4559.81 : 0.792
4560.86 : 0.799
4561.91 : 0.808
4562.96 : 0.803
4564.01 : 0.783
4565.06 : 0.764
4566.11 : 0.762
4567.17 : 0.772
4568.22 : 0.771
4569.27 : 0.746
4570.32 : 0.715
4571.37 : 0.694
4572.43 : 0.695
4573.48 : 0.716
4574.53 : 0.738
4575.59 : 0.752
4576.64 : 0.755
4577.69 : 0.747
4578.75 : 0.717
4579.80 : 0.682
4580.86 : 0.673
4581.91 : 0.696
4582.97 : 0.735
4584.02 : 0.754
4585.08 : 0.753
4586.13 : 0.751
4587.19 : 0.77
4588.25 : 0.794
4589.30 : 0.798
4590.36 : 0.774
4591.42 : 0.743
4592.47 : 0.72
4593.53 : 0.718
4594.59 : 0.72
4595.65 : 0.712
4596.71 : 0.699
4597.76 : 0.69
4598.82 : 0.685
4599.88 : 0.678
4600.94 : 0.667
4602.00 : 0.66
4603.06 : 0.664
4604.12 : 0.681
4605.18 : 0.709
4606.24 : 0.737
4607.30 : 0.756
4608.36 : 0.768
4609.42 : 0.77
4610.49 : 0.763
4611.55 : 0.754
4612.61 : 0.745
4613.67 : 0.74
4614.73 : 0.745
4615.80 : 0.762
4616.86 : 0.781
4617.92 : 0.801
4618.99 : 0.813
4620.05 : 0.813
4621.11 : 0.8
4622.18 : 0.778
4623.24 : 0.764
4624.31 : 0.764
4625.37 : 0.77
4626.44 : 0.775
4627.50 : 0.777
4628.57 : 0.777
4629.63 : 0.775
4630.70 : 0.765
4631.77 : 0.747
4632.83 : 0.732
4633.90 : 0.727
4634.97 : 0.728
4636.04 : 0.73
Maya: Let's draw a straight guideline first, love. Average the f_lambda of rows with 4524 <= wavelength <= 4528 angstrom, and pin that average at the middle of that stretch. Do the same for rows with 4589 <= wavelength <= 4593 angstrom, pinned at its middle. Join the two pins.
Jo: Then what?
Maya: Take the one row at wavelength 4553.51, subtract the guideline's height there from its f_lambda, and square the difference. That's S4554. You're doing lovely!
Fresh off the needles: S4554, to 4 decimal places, 0.0000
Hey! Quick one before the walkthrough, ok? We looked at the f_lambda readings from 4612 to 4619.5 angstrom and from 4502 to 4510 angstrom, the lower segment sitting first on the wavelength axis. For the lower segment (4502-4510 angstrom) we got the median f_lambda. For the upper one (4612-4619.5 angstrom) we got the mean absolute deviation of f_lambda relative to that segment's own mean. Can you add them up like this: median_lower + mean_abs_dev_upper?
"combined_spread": 0.80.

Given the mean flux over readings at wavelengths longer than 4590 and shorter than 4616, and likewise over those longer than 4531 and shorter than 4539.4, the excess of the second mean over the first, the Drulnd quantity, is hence -0.12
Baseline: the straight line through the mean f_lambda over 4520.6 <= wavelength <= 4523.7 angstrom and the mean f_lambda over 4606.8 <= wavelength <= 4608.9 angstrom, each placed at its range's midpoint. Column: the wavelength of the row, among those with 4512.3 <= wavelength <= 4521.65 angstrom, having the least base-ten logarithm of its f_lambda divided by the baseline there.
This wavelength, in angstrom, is 4513.85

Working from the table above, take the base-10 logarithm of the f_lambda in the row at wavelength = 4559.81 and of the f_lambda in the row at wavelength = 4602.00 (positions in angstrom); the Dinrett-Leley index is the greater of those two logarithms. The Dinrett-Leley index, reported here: -0.101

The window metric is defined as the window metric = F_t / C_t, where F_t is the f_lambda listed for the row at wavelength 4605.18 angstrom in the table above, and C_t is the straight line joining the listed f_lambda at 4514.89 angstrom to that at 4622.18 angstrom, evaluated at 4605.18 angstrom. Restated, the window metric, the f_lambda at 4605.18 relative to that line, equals 0.92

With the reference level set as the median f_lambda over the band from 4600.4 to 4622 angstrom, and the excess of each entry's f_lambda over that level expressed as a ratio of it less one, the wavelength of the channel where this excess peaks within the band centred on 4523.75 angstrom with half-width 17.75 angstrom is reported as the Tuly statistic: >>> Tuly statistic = 4509.69 angstrom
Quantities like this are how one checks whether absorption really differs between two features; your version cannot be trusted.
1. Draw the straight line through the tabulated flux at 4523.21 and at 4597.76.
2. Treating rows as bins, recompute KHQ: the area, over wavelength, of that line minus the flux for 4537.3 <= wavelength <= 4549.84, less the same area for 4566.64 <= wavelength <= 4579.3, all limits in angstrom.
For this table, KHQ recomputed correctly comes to 0.6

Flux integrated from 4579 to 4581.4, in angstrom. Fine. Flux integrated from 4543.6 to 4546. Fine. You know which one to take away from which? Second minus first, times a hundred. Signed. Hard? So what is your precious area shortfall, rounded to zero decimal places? 2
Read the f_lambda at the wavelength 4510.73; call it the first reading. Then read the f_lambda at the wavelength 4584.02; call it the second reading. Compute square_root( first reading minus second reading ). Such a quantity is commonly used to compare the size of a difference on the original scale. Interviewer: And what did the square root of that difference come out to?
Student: 0.130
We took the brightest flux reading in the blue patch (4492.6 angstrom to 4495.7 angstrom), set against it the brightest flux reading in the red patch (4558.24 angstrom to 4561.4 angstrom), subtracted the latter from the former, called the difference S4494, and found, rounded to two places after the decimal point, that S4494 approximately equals -0.14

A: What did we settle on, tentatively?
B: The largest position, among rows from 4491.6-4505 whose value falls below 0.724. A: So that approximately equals 4500.35 angstrom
